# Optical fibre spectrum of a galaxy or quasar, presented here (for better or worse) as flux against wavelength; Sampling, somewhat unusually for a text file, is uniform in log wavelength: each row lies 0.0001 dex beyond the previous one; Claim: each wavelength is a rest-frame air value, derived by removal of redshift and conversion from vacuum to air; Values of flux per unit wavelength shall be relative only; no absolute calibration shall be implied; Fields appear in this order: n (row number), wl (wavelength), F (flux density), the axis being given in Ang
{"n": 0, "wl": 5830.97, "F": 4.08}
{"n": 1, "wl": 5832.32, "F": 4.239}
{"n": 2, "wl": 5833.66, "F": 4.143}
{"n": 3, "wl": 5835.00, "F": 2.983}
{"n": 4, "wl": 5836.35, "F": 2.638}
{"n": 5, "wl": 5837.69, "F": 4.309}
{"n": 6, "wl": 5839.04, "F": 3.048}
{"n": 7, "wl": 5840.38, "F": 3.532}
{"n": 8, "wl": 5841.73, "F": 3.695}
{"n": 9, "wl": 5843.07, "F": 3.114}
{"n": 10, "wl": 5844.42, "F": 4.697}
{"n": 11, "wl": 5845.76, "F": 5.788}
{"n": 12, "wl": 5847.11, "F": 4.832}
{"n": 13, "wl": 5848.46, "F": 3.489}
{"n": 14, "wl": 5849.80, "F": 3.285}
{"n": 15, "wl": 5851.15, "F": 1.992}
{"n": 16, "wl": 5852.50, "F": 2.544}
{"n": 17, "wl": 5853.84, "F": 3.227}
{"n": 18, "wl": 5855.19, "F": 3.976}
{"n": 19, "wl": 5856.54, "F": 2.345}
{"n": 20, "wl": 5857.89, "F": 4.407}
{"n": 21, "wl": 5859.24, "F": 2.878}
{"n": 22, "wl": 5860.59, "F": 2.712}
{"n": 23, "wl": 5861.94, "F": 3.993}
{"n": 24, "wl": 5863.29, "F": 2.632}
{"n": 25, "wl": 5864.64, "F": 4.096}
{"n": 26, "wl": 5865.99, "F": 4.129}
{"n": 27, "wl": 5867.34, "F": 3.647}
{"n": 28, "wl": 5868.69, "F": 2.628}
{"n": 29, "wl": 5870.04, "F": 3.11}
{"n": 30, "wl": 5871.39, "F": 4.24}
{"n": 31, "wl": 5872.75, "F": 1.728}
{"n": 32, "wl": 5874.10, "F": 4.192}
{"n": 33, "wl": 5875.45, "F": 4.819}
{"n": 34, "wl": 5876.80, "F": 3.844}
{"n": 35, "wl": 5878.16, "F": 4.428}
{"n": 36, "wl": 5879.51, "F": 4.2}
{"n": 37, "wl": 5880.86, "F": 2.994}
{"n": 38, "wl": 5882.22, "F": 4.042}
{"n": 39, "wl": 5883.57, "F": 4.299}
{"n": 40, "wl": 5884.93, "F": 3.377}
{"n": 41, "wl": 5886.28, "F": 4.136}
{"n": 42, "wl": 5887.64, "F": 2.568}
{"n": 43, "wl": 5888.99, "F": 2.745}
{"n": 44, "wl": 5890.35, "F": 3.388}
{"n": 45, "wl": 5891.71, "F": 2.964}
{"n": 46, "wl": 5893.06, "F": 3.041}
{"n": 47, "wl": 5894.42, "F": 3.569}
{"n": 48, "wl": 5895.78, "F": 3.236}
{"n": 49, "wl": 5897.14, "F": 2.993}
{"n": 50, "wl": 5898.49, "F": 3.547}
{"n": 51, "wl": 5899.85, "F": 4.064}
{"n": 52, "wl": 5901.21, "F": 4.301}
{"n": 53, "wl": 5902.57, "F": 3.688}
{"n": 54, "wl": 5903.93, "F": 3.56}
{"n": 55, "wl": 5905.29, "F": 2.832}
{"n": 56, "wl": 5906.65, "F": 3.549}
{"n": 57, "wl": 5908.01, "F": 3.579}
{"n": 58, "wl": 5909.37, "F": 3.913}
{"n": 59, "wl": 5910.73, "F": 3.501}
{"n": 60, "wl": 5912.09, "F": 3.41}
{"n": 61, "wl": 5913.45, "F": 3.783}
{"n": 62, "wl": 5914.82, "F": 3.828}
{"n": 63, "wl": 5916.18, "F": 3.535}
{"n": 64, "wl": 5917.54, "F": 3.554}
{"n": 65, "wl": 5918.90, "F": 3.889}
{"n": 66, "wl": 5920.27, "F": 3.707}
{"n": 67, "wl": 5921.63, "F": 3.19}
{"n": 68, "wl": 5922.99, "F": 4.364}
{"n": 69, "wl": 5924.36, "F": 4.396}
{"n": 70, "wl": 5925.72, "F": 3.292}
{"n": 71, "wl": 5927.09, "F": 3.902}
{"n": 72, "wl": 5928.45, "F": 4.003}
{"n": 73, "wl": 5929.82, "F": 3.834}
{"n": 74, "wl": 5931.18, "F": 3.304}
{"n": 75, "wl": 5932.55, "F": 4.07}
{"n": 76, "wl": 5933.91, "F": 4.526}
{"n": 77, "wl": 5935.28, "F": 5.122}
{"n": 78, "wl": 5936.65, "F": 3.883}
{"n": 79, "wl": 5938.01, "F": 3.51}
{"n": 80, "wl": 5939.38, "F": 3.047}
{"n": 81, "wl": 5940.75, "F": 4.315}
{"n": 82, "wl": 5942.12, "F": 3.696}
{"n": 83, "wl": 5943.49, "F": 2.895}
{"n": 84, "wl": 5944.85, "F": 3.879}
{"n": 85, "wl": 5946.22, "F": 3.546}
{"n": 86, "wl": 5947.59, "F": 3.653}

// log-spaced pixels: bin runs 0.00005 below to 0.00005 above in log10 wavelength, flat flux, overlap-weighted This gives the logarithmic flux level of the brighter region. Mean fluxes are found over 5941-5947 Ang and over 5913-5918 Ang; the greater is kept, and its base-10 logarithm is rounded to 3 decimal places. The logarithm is 0.565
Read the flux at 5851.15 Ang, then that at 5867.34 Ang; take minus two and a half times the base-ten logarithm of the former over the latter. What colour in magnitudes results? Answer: 0.66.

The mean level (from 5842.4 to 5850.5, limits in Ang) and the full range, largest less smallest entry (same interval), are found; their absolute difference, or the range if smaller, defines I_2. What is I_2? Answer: 1.5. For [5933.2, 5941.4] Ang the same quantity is 2.0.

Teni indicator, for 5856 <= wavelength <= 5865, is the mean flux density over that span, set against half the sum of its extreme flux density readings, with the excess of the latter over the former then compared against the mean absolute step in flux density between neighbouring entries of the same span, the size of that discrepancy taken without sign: 1.2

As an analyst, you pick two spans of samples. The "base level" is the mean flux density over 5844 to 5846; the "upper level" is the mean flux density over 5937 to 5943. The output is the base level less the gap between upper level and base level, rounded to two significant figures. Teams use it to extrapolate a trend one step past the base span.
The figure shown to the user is 6.8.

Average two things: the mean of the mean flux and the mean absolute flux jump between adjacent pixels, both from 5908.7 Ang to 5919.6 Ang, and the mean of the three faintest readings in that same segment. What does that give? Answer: 2.7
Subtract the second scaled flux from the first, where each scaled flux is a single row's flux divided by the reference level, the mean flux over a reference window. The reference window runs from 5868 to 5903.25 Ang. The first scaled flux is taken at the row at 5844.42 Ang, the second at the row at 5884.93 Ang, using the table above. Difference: 0.37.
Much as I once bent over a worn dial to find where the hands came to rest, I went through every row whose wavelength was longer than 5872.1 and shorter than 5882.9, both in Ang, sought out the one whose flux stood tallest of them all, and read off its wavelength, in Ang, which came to 5875.45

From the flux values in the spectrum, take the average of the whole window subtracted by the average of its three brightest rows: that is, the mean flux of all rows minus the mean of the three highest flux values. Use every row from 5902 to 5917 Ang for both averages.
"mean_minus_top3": -0.28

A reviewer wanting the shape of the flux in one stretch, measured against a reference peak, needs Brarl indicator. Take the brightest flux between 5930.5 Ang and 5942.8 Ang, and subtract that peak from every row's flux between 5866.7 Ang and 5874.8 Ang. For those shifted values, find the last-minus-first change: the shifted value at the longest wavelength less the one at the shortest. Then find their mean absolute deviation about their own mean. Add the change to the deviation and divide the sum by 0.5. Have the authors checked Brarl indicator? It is 2.6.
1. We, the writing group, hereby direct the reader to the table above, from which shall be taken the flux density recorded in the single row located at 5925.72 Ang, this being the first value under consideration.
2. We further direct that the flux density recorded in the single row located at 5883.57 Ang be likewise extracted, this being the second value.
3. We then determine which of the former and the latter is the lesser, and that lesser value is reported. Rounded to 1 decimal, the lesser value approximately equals 3.3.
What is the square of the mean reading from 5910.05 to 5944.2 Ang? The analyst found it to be 14.3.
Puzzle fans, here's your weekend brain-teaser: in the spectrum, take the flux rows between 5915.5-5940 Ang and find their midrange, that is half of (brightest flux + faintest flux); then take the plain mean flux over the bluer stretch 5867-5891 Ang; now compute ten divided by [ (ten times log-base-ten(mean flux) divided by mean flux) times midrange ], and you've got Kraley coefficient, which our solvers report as 1.58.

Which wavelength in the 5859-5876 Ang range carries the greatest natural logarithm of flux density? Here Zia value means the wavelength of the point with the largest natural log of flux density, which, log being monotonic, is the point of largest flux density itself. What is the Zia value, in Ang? 5875.45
